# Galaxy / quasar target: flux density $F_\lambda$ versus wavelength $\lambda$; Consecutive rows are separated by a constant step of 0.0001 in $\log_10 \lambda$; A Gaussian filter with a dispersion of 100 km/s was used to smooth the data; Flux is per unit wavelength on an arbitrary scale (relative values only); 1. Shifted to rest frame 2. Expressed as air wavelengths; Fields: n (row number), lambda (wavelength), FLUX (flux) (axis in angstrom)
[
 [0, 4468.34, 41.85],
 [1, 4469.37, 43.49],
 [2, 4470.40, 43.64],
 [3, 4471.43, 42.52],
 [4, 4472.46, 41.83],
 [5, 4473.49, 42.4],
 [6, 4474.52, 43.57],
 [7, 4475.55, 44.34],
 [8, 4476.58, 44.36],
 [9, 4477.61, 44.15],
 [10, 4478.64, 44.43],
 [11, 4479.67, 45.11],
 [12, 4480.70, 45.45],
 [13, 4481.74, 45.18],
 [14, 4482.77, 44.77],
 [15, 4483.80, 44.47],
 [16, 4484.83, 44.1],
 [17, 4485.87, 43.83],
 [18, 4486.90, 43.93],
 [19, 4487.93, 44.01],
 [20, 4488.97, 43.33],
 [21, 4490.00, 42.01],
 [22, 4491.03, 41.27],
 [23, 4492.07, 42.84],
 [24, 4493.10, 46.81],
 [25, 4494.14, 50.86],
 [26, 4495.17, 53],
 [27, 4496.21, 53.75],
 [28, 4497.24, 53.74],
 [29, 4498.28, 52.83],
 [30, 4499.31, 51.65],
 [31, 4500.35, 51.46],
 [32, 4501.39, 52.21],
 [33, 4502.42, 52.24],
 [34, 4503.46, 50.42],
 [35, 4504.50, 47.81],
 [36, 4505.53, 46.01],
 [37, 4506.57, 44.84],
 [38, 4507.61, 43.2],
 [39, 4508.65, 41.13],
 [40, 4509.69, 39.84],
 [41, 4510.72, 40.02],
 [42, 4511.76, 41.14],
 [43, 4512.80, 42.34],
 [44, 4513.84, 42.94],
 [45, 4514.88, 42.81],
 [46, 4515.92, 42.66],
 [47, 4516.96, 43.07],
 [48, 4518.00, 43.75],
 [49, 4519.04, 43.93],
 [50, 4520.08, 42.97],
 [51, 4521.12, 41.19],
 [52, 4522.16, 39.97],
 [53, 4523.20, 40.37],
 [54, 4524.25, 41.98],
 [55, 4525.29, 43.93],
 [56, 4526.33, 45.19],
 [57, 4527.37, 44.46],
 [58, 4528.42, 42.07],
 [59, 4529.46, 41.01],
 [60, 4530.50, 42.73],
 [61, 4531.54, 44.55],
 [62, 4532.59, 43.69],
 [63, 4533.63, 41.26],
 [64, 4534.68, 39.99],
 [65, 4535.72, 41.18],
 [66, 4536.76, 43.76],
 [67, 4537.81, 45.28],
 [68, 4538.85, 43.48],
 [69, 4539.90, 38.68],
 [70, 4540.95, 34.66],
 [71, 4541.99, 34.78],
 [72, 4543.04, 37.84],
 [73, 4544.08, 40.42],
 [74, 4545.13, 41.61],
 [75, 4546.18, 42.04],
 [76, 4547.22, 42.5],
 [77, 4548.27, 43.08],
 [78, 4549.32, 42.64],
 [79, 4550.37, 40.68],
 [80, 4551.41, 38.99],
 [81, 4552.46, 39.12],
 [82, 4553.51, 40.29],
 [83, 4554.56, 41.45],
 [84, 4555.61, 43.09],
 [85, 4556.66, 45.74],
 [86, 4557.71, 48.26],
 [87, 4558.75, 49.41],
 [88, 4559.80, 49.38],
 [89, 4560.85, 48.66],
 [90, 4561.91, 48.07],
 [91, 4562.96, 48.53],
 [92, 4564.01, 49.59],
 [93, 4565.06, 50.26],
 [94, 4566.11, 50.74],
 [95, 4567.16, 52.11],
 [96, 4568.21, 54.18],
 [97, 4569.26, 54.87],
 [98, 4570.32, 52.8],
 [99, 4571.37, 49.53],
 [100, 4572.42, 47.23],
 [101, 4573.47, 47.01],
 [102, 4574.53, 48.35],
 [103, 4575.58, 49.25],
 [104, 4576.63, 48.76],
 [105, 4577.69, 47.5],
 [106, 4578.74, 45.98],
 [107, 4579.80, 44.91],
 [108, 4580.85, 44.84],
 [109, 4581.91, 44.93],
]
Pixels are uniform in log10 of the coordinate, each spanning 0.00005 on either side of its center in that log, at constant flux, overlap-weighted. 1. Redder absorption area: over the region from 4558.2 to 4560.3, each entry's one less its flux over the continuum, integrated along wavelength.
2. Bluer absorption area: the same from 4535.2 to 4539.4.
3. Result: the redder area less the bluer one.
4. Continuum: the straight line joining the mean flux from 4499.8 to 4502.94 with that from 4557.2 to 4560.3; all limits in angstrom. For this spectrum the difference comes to -0.6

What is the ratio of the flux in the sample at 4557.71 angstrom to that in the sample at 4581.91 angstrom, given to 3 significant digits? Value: 1.07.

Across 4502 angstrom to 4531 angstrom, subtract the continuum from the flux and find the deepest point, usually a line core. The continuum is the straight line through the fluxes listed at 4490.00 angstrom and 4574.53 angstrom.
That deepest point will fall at 4522.16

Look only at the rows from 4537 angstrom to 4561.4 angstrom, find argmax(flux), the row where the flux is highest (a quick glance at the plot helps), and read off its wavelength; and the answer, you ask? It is 4558.75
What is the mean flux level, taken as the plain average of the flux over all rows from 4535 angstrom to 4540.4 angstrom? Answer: 42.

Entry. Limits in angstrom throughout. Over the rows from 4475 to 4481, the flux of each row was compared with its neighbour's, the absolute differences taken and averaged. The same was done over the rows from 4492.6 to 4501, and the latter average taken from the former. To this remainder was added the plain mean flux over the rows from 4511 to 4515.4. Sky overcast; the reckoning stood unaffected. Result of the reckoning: 41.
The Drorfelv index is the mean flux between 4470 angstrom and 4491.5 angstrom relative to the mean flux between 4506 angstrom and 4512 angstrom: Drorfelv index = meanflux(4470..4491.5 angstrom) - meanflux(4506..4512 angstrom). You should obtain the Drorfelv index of 2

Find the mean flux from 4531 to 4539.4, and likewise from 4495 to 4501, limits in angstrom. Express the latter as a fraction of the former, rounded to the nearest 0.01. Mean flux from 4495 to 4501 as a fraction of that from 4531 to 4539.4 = 1.23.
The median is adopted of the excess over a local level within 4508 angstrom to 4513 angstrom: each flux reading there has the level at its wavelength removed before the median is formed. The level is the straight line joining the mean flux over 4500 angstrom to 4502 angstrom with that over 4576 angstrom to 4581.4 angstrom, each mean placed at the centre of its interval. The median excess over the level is -10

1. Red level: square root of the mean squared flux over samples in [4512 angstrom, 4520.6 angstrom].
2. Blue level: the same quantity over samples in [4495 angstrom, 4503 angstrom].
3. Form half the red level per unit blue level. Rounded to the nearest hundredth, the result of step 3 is 0.41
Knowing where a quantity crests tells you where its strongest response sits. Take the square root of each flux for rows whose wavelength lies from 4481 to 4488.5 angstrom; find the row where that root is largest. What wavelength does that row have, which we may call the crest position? 4481.74 angstrom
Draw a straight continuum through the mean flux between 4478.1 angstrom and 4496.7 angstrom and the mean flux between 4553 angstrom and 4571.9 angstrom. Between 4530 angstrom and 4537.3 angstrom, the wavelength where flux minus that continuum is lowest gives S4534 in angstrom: 4534.68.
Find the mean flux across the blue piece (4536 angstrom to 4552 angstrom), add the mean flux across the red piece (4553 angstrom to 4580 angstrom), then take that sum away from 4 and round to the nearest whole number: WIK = -85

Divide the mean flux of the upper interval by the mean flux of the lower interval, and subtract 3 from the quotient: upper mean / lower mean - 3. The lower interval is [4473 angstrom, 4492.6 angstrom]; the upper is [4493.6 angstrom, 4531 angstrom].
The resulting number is -1.97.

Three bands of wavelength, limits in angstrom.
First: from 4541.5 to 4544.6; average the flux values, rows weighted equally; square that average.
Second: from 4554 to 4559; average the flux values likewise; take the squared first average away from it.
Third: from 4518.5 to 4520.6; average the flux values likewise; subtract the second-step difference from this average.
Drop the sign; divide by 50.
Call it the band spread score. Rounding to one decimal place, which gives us 28.4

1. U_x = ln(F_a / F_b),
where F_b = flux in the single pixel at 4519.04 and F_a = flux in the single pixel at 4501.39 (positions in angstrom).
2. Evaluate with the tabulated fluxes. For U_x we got 0.17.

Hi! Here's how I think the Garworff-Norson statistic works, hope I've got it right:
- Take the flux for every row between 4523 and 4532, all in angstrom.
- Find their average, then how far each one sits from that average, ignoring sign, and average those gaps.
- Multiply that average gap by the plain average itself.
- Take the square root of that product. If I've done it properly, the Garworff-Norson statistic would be 7.8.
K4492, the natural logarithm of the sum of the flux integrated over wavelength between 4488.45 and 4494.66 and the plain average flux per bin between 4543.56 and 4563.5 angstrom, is 5.77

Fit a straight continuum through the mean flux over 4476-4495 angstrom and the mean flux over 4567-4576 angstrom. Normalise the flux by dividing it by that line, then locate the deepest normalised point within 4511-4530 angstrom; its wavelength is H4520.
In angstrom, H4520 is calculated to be 4522.16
